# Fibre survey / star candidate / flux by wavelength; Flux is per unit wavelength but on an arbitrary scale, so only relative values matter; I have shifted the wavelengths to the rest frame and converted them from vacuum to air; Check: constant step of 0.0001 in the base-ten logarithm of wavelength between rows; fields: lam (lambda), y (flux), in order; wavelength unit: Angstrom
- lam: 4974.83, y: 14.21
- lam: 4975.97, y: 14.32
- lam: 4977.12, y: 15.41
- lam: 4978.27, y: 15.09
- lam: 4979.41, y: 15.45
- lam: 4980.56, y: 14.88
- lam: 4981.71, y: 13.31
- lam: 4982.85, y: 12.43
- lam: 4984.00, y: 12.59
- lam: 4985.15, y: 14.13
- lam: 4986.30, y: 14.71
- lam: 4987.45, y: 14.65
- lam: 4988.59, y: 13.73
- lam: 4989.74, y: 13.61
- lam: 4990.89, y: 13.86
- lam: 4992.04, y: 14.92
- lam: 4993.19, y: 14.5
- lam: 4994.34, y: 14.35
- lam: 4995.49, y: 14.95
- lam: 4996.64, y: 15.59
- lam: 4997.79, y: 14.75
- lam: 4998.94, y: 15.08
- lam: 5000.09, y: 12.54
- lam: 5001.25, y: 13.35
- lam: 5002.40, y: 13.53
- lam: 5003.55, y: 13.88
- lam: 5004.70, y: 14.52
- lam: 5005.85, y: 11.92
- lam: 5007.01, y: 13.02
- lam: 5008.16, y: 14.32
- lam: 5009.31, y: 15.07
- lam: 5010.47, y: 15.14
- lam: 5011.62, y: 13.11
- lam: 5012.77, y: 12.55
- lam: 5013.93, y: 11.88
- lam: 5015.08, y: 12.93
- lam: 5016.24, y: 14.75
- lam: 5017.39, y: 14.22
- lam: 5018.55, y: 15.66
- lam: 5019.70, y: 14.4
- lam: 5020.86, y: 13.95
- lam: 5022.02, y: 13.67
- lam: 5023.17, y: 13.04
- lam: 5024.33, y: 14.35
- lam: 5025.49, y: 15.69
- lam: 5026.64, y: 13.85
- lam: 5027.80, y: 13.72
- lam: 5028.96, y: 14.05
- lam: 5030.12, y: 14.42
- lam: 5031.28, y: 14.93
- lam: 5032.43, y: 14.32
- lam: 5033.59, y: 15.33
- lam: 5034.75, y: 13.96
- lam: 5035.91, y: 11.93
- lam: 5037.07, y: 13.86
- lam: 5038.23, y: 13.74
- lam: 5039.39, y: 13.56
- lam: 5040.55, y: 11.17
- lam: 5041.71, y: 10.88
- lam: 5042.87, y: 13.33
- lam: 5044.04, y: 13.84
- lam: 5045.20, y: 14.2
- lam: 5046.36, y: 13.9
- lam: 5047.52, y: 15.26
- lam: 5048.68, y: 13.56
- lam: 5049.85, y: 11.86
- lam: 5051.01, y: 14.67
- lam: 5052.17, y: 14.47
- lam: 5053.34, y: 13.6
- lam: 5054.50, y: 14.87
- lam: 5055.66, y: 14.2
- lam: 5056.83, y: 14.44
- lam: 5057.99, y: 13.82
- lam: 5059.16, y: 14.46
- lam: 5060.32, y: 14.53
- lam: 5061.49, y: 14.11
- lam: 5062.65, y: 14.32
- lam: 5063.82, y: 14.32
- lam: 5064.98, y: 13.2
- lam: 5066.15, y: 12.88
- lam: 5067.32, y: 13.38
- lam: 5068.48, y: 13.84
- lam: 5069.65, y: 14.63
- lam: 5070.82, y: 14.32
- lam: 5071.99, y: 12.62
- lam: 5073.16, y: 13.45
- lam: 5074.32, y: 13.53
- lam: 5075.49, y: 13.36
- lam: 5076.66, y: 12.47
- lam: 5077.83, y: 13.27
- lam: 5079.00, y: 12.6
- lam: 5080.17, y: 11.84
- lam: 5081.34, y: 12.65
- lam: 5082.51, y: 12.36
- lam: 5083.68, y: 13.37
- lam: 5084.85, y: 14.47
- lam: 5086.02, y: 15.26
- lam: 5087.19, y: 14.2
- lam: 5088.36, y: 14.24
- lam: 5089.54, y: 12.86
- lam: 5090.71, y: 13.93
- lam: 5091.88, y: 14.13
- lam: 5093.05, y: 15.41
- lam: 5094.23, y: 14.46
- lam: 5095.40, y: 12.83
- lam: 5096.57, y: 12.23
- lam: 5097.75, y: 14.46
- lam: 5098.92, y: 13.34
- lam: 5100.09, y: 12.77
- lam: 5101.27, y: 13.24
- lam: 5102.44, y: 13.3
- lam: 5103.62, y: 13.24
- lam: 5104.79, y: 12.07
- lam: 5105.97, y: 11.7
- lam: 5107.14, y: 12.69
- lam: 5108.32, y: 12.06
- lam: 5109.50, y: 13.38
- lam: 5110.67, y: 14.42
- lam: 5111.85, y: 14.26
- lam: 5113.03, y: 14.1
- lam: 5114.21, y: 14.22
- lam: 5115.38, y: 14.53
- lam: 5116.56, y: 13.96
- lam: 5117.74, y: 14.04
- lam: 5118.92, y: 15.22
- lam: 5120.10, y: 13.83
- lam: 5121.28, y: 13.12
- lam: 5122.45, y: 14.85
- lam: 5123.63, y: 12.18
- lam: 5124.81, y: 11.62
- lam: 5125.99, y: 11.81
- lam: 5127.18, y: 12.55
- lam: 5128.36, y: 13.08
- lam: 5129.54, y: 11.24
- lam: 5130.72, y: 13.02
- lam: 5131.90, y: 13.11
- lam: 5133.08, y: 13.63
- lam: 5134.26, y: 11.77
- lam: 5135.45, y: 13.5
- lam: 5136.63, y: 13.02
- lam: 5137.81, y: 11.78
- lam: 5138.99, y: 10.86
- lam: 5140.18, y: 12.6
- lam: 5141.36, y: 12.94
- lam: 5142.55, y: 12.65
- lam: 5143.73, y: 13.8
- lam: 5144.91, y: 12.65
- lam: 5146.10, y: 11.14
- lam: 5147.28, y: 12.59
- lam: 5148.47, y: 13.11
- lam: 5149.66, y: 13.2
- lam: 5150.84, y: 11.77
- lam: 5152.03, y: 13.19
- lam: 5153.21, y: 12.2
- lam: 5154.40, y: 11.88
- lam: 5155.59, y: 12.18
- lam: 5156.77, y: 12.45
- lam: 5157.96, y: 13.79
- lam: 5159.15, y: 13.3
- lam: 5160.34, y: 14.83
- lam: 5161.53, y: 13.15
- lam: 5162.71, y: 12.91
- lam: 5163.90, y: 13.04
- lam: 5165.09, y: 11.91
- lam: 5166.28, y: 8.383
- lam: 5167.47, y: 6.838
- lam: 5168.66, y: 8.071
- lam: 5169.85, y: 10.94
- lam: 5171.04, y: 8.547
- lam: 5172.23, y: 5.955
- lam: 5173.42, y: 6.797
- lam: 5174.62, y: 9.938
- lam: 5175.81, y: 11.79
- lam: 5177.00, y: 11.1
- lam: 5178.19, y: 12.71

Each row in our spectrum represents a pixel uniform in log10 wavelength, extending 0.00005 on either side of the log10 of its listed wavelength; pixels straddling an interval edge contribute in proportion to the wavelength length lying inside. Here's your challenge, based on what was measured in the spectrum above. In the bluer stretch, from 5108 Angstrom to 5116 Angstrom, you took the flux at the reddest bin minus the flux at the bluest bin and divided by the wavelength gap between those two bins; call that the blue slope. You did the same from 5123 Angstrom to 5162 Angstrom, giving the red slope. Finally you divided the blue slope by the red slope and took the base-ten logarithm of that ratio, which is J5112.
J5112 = 1.1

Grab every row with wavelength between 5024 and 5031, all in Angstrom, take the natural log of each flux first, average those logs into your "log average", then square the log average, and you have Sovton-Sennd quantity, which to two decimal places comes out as 7.09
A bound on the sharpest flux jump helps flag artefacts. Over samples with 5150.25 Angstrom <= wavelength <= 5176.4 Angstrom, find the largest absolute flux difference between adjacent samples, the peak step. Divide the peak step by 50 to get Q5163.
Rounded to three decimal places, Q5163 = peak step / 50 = 0.071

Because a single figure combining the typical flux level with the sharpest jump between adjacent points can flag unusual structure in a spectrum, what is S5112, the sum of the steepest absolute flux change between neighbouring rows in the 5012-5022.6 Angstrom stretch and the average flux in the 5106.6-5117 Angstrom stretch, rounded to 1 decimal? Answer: 15.6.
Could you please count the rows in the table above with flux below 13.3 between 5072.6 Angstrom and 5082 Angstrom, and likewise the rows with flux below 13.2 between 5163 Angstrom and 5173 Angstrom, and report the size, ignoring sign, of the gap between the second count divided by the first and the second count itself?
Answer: 6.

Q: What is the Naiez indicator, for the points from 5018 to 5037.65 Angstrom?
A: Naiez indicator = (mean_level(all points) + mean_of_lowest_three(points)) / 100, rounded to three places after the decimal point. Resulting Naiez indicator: 0.271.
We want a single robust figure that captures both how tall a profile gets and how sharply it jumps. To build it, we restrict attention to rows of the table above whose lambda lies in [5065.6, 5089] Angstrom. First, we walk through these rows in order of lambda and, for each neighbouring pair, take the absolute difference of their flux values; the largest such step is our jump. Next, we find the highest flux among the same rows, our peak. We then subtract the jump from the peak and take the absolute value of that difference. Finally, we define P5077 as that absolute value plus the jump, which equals 15.3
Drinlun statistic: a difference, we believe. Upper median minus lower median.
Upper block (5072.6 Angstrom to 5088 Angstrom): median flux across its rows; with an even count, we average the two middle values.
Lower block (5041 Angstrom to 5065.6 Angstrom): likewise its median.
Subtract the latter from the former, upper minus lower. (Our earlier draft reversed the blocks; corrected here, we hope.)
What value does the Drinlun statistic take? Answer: -0.84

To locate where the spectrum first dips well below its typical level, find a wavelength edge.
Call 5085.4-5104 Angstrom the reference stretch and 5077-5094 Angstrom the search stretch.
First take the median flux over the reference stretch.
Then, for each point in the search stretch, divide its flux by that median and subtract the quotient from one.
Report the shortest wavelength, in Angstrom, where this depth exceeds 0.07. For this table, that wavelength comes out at 5079.00 Angstrom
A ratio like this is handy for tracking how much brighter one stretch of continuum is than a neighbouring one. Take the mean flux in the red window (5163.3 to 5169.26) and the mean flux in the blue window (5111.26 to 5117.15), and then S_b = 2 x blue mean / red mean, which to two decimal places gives 2.95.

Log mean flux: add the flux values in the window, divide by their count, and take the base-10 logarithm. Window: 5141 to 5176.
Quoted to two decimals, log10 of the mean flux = 1.06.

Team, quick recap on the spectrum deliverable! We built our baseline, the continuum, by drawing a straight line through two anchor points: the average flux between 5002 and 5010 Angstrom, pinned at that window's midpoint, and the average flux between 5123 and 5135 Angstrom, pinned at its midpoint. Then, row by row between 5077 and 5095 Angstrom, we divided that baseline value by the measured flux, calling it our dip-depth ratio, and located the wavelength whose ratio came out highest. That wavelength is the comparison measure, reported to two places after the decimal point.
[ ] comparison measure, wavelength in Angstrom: 5080.17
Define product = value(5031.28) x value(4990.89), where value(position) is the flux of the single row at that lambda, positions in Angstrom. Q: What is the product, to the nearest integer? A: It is 207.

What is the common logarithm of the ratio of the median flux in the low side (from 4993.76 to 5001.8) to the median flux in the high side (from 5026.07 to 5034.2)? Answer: 0.013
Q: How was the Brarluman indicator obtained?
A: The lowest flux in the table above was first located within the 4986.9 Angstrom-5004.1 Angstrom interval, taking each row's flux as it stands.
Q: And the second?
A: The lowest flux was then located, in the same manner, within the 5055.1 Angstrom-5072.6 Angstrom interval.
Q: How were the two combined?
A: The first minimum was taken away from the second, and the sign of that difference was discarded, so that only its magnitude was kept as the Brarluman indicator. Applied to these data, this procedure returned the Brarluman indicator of 0.08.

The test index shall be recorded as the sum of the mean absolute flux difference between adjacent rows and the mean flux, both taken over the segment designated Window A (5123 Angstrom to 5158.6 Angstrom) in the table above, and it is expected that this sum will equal 13.4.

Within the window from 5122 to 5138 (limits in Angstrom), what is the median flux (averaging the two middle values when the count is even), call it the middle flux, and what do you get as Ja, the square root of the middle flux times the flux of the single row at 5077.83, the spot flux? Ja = 13.0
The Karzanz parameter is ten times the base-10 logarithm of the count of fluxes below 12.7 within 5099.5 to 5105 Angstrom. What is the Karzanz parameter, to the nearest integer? 0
